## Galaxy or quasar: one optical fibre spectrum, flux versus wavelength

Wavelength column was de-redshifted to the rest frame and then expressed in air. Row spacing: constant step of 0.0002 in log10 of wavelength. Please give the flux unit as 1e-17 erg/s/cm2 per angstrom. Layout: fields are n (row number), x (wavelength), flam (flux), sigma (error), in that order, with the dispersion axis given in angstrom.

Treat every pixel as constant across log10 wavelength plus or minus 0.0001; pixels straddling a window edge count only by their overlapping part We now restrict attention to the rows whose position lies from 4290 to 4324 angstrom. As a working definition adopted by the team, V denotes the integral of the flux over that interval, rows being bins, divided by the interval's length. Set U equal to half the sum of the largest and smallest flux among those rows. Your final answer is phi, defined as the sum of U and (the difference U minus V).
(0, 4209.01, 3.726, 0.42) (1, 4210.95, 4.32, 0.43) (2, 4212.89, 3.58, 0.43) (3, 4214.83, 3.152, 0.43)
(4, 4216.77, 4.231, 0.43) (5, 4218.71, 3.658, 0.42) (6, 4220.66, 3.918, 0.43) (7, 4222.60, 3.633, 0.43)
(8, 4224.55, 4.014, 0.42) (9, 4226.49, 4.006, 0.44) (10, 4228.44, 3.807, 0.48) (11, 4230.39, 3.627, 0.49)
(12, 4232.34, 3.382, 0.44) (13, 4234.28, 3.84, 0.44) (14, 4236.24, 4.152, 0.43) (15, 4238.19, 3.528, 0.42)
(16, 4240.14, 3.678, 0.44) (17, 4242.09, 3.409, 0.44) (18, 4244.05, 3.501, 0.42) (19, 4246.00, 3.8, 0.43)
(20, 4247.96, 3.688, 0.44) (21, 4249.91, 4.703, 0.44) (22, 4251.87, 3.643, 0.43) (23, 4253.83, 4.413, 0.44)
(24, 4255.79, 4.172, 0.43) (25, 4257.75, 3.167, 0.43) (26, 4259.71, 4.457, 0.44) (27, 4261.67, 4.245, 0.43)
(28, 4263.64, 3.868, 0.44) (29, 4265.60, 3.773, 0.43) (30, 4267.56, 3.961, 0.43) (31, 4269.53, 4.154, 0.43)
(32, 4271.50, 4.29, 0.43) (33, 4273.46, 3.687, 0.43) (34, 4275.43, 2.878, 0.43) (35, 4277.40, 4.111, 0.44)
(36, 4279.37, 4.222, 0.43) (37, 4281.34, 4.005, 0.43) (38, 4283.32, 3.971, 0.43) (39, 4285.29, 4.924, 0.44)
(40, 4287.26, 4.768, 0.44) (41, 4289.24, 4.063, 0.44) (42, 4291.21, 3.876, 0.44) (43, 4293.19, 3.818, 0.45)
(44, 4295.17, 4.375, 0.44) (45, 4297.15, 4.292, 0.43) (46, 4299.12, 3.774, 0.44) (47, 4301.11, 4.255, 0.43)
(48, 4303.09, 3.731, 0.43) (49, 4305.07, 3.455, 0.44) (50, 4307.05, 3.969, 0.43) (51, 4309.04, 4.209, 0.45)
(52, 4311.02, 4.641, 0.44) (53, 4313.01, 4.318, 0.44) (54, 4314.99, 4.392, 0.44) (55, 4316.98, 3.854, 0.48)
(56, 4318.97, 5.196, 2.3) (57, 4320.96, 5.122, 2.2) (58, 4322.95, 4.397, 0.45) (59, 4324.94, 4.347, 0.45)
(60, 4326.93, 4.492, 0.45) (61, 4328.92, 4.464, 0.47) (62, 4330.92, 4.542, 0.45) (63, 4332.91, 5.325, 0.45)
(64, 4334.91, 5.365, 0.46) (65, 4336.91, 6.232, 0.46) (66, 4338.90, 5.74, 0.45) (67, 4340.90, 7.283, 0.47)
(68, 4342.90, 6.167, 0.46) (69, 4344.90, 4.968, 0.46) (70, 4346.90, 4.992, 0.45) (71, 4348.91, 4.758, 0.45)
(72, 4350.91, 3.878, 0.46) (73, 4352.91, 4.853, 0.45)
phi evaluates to 4.43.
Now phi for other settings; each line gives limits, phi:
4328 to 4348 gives 6.24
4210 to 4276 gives 3.74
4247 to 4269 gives 3.86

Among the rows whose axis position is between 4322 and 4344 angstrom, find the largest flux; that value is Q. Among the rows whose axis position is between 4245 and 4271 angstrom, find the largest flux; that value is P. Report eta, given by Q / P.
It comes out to 1.55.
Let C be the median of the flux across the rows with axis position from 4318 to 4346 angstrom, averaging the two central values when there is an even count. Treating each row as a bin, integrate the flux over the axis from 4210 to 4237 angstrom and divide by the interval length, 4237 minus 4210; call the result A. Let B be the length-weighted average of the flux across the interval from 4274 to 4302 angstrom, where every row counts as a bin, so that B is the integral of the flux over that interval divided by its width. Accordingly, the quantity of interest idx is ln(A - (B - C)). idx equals 1.6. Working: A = 3.80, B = 4.09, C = 5.2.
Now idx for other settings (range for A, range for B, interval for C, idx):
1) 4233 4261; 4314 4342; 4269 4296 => 1.1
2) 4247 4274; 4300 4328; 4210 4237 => 1.3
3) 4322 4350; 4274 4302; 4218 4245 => 1.6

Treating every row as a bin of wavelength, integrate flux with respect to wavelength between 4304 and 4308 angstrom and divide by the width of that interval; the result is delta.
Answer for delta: 3.71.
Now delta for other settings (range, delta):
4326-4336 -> 4.85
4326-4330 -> 4.48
